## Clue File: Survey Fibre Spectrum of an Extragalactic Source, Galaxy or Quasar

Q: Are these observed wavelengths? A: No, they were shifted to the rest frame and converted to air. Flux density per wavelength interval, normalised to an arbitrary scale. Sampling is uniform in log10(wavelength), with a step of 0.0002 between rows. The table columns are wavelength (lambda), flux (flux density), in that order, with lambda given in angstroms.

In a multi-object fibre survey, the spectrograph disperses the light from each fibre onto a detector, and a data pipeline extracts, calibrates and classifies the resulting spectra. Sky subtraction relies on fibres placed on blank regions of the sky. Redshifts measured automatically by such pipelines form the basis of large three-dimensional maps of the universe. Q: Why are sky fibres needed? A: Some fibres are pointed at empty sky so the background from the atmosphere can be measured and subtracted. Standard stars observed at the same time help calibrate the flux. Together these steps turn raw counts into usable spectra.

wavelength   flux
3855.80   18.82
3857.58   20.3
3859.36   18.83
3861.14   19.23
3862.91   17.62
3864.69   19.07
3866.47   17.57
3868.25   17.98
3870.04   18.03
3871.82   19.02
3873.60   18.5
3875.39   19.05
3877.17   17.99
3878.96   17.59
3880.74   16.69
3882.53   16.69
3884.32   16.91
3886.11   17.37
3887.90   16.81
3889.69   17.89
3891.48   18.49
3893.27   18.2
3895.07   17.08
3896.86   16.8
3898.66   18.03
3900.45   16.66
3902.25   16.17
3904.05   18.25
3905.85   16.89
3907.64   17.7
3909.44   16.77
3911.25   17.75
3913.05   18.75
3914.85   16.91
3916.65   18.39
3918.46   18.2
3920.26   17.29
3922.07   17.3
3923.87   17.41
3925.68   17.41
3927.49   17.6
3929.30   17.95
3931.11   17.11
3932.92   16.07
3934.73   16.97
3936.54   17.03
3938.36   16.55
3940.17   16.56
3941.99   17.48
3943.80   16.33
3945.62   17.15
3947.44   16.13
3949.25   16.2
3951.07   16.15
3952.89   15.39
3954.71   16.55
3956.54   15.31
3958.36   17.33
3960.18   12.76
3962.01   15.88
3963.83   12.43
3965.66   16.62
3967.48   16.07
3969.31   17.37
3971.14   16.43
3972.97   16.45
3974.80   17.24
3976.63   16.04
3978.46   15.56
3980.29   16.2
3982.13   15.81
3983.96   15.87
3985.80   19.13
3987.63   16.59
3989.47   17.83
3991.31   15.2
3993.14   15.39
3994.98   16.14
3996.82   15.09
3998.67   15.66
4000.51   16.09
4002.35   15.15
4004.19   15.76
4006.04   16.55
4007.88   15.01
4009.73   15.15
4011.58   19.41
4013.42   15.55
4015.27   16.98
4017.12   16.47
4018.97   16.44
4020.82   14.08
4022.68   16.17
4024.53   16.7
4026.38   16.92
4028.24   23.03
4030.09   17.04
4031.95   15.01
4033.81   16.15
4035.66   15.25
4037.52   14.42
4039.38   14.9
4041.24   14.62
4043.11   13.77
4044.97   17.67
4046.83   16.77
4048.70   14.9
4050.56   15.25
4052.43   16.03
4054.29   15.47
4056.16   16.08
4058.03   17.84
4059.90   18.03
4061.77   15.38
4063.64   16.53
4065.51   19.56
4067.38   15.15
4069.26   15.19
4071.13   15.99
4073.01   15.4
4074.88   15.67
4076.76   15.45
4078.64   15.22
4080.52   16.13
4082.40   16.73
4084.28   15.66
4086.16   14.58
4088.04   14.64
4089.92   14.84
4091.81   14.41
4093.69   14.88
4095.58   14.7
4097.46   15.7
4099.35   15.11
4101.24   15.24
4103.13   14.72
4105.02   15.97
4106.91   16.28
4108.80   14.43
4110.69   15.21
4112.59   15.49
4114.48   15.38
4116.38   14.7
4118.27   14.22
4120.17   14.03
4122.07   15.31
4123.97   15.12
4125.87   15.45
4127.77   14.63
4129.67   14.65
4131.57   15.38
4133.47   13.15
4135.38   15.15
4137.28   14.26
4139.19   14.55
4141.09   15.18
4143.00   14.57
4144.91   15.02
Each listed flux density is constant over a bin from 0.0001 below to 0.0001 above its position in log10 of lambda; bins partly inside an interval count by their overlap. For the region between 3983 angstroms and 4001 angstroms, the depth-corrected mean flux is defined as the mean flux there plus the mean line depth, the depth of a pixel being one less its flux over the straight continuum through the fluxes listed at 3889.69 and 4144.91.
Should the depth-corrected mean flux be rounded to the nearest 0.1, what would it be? 16.3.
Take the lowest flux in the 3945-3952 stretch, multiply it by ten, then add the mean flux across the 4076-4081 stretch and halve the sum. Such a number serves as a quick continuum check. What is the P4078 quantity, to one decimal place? 88.4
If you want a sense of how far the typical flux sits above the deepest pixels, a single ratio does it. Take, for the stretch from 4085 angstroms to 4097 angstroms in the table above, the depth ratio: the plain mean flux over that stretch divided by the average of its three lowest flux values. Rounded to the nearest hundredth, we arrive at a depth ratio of 1.01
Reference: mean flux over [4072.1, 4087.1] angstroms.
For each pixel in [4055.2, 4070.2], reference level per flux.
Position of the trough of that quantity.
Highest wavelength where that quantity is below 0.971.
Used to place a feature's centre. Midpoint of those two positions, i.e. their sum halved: 4065.5 angstroms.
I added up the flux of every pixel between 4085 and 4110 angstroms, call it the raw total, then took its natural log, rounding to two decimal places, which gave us 5.28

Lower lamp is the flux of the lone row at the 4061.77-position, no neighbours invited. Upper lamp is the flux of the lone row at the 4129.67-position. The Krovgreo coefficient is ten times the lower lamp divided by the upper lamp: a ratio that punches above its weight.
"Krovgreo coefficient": 10.5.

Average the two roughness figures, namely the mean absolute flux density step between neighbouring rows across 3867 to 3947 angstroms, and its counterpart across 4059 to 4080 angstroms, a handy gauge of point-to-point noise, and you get 1.03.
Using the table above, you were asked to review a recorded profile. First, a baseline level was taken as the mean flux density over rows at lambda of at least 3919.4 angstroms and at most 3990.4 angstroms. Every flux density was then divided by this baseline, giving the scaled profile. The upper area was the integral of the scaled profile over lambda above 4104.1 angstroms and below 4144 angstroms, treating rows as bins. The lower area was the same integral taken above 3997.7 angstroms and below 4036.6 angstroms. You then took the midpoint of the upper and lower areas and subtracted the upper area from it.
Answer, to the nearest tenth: 1.3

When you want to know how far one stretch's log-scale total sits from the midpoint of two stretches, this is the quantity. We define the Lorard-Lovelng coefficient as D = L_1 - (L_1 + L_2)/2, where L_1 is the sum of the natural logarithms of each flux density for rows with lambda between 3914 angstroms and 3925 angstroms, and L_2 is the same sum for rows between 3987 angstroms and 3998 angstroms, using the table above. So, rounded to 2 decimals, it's 0.28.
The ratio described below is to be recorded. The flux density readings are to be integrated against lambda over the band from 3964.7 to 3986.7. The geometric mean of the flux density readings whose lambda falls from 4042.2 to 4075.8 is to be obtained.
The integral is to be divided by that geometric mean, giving 23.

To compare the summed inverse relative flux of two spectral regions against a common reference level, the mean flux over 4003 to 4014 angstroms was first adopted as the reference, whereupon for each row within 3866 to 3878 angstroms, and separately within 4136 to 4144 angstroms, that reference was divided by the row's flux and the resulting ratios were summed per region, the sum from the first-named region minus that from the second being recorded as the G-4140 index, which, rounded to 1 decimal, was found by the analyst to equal 1.8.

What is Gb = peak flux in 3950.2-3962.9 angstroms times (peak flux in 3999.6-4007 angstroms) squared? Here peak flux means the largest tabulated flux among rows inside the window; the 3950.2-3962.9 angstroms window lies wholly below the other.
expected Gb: 4747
